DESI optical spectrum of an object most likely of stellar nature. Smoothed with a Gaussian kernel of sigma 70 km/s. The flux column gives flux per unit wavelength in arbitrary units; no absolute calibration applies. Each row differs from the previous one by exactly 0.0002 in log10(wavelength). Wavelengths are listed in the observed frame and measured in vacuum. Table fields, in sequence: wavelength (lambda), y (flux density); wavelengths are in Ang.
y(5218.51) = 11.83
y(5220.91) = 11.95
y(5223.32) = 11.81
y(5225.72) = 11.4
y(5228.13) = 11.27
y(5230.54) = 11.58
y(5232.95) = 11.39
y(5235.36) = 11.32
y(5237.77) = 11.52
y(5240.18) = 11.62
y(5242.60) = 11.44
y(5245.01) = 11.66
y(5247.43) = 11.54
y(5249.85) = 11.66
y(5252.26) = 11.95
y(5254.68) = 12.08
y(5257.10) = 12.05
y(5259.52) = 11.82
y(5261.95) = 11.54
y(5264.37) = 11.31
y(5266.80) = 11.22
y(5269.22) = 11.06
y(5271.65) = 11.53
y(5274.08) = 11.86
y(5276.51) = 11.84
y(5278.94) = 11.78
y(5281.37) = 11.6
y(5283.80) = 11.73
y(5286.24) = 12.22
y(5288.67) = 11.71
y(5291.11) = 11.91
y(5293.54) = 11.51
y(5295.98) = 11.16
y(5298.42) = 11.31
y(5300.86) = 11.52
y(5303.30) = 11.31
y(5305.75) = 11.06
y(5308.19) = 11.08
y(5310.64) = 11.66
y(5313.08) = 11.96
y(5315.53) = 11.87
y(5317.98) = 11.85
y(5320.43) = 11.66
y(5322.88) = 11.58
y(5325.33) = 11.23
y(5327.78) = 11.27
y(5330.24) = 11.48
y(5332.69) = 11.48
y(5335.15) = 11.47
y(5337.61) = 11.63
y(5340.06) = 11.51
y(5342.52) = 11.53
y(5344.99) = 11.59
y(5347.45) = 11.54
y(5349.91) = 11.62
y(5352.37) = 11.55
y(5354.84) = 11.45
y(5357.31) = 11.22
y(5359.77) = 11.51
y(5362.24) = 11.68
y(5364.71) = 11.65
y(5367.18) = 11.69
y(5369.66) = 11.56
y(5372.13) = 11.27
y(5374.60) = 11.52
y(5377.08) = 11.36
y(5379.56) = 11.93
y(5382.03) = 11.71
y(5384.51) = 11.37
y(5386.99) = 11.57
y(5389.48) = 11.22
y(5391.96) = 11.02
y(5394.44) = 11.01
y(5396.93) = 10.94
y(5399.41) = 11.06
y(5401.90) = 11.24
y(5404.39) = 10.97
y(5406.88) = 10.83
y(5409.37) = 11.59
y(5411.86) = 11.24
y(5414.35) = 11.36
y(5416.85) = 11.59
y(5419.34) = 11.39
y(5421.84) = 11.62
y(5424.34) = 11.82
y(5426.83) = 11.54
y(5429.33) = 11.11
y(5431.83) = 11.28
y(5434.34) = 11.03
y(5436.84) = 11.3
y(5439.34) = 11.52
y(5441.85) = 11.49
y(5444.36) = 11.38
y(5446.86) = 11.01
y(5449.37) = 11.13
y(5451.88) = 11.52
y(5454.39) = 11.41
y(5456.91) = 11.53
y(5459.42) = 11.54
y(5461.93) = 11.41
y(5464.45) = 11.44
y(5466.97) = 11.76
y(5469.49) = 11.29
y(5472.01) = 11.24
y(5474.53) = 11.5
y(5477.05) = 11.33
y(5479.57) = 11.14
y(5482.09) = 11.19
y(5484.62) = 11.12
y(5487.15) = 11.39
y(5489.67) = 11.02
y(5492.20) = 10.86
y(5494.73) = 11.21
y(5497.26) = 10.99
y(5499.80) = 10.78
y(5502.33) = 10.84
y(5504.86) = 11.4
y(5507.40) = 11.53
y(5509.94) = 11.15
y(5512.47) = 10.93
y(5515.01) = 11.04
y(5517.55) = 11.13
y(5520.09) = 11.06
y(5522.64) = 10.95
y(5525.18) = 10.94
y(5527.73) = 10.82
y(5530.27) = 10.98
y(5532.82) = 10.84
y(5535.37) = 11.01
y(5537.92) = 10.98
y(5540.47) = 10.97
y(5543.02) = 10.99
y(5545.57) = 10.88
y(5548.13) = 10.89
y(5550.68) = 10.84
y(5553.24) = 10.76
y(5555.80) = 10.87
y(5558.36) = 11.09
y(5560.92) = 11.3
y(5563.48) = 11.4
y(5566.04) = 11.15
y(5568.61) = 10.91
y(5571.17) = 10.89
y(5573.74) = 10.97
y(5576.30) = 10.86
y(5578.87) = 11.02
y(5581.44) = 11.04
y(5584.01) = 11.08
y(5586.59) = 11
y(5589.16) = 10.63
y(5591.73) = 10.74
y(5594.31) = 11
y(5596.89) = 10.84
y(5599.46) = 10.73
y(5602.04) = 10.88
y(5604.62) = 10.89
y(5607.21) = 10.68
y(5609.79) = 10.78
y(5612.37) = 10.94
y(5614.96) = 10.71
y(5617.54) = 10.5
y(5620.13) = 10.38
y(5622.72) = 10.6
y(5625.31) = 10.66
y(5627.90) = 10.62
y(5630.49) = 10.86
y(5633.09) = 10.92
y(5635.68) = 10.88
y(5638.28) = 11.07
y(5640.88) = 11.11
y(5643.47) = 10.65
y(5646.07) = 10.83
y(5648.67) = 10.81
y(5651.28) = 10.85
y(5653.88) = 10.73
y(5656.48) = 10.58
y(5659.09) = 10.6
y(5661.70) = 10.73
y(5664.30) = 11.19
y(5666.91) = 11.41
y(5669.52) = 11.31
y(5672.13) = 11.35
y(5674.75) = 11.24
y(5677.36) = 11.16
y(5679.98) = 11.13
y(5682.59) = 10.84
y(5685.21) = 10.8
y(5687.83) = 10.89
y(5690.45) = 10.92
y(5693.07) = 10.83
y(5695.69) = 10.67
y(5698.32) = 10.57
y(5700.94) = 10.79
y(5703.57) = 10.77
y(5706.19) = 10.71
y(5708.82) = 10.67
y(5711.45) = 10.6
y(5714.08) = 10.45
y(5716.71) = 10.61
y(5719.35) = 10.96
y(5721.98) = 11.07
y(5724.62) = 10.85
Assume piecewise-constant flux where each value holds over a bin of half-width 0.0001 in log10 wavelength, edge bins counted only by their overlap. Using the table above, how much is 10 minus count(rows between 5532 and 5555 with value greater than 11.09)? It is 10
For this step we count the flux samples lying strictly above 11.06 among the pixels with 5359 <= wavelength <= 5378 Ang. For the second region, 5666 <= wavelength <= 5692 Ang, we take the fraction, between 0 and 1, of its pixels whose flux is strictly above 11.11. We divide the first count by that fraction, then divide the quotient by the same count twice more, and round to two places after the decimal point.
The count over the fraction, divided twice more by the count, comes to 0.21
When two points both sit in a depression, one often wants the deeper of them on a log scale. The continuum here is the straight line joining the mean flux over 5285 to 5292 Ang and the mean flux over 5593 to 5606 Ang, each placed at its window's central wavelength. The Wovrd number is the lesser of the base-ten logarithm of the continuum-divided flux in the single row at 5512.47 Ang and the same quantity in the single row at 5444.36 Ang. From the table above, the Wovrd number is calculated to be -0.009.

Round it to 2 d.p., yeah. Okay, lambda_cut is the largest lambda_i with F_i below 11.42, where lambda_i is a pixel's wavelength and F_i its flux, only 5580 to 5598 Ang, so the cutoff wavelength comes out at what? 5596.89 Ang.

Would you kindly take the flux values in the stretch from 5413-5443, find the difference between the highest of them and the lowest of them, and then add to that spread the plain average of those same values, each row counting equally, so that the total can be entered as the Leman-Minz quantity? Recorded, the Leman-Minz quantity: 12.2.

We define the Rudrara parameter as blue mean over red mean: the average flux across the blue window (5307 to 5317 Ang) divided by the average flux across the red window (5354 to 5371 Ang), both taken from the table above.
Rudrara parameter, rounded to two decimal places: 1.01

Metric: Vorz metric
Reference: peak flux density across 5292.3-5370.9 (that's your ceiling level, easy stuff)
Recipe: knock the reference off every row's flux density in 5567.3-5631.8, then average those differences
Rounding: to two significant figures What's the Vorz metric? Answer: -1.2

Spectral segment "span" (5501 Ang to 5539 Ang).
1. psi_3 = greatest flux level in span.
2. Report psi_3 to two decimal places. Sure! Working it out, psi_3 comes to 11.53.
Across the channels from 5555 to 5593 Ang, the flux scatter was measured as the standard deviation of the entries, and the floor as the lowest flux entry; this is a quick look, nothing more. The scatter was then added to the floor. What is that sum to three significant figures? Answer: 10.8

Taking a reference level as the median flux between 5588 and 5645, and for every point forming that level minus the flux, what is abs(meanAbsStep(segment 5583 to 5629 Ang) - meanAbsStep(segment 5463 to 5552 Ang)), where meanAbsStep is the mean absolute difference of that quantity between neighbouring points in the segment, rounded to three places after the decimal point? 0.015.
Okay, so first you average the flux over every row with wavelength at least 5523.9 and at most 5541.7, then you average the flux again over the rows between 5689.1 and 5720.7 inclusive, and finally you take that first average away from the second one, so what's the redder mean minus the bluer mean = -0.2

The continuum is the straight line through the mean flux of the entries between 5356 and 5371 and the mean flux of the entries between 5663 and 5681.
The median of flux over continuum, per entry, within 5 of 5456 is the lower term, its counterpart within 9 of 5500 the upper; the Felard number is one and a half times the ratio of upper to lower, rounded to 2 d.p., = 1.44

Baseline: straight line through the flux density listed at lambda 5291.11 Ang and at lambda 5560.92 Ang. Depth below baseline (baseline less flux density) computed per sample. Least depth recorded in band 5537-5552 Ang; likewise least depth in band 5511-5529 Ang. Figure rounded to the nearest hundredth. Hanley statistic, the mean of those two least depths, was 0.31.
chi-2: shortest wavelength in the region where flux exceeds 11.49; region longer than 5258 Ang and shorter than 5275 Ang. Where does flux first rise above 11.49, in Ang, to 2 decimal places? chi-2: 5259.52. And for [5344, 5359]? 5344.99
